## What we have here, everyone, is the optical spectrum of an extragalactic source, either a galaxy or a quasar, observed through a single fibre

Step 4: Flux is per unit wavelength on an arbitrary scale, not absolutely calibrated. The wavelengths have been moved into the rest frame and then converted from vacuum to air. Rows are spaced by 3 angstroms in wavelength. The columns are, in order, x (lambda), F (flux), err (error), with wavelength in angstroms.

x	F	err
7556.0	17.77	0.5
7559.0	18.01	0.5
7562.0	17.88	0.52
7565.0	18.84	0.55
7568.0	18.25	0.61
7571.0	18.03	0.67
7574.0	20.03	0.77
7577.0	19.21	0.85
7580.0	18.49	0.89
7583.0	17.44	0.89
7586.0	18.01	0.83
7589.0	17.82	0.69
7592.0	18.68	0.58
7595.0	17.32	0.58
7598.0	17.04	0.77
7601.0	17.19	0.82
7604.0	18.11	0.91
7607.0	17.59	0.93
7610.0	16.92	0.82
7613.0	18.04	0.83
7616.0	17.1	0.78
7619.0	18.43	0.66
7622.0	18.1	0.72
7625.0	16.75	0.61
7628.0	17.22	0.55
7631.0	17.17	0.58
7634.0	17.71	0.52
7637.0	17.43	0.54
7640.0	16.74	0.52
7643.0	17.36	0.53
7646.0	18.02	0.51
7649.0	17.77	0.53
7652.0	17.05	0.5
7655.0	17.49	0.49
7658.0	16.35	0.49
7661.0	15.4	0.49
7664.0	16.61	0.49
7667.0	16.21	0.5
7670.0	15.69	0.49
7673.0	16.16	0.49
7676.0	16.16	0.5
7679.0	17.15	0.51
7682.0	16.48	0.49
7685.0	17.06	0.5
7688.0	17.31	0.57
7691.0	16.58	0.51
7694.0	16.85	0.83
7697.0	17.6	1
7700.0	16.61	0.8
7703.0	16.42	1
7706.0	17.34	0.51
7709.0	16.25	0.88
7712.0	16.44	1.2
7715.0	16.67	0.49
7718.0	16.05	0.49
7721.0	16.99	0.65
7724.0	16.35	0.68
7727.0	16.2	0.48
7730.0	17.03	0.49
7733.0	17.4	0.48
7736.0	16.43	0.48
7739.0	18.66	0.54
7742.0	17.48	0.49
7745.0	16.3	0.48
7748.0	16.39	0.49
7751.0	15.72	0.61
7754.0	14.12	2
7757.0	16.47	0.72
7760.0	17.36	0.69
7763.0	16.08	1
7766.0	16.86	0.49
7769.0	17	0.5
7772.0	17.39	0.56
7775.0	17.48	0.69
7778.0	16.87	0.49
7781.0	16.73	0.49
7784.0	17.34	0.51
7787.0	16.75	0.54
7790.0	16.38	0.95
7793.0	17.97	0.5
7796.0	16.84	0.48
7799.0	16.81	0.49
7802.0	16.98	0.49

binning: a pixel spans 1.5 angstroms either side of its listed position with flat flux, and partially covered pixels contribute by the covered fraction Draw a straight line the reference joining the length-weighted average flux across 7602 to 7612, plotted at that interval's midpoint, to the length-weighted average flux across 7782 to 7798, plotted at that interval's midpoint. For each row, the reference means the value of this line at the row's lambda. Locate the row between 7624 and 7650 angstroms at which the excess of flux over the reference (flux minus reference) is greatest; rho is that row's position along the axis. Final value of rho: 7646.0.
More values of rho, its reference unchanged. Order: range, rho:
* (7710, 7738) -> 7733.0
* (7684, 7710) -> 7697.0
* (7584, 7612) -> 7592.0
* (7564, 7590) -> 7574.0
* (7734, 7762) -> 7739.0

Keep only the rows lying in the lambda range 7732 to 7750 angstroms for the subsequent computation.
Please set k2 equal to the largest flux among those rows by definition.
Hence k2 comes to 18.66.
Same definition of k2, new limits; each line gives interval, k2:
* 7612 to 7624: 18.43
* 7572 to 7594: 20.03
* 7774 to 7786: 17.48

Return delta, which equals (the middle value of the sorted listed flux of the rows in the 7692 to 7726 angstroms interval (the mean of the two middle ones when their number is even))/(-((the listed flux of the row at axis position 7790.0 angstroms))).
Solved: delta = -1.01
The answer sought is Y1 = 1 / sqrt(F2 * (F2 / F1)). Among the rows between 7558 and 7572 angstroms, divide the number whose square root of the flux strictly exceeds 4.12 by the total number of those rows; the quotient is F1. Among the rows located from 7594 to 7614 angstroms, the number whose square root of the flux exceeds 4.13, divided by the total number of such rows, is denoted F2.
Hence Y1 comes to 1.40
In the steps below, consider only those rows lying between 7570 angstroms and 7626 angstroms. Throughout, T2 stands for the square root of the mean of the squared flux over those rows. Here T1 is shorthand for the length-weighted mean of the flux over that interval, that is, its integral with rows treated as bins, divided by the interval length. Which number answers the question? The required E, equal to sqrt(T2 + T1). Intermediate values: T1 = 17.9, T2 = 17.9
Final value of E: 5.99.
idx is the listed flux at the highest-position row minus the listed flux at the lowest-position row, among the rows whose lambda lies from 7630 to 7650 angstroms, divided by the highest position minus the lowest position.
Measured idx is 0.03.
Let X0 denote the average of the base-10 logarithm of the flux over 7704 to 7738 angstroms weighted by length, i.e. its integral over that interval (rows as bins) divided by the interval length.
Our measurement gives 1.22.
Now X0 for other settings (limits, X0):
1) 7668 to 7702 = 1.22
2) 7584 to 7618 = 1.25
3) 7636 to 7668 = 1.23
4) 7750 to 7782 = 1.22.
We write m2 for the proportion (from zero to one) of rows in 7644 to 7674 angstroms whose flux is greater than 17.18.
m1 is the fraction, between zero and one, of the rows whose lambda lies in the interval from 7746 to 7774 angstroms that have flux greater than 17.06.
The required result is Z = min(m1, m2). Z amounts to 0.22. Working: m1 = 0.22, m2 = 0.30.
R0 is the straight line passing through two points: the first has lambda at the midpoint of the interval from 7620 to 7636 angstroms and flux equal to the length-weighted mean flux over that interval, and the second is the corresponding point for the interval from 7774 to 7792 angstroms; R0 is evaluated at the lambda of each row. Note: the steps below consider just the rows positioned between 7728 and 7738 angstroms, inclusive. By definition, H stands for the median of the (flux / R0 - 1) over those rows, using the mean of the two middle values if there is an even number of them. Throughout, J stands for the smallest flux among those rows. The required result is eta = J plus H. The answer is 16.4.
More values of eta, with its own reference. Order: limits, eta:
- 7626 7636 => 17.2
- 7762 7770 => 16.1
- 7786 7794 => 16.4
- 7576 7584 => 17.5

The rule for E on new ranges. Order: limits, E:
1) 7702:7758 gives 5.76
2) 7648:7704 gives 5.78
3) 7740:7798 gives 5.78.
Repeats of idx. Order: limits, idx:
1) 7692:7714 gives -0.02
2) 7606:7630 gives -0.02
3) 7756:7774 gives 0.06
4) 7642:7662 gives -0.11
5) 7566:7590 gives -0.02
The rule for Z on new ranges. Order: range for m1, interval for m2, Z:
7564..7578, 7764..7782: 0.33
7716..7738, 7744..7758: 0.00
